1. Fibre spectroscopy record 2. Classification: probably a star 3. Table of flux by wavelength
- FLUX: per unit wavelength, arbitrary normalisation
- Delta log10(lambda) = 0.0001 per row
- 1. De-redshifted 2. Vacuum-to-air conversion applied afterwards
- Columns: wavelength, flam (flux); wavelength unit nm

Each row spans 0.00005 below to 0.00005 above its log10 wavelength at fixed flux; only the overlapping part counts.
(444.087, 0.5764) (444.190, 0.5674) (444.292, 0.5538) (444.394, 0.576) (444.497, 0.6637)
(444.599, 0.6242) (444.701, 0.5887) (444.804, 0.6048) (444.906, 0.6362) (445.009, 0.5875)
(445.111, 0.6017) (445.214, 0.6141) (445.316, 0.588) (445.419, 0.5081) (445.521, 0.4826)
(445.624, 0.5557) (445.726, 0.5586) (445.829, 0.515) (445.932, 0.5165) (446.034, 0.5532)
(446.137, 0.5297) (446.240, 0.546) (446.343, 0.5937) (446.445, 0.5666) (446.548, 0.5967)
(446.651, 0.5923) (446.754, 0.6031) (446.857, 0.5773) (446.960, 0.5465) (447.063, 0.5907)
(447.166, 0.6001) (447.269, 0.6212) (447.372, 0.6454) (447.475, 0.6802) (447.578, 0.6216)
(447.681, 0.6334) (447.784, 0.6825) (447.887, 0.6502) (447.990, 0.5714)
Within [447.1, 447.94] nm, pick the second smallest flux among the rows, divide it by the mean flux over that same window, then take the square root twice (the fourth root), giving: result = 0.992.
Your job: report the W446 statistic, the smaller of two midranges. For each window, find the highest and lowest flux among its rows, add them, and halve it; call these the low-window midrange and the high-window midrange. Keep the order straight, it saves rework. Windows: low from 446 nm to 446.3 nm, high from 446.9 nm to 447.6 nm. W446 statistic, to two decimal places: 0.54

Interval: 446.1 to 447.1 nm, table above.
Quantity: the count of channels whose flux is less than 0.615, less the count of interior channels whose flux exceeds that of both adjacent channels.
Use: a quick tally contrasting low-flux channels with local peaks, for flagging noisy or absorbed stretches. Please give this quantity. 7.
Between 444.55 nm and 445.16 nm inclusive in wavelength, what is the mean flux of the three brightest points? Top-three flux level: 0.62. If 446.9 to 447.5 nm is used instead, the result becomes 0.65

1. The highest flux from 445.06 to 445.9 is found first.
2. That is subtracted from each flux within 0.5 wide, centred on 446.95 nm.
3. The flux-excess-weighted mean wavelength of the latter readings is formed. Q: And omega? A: 446.96 nm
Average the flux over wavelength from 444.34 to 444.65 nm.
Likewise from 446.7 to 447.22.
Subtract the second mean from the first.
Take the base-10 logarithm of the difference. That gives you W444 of -1.42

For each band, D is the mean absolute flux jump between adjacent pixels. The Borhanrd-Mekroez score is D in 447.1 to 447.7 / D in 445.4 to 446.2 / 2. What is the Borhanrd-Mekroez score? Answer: 0.51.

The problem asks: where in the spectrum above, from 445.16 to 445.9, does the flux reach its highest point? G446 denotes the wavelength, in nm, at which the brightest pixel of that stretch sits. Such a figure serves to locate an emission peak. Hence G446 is 445.214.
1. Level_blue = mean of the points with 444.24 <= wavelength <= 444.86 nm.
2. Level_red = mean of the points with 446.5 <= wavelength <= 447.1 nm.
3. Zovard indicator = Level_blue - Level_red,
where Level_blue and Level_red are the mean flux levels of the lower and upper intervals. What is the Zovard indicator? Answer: 0.02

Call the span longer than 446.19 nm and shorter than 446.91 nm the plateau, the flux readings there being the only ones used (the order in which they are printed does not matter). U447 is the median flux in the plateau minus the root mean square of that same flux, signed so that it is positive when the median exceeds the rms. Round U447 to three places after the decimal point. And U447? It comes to 0.010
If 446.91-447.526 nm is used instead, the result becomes -0.005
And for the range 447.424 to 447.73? -0.012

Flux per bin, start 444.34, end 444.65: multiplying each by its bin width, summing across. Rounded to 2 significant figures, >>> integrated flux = 0.19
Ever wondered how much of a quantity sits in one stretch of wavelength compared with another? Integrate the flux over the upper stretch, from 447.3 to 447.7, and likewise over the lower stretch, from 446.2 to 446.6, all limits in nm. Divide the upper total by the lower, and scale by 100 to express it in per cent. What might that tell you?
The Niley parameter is 112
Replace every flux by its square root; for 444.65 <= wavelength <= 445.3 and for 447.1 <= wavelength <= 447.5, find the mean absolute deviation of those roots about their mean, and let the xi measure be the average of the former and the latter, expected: 0.012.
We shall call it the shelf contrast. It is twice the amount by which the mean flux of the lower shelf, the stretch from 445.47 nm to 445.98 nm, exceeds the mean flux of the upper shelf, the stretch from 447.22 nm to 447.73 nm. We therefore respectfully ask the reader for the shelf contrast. -0.23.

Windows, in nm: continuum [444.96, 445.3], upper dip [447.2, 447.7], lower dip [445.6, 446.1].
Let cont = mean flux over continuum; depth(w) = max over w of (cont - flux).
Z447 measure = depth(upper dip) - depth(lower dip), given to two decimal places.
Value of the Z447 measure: -0.11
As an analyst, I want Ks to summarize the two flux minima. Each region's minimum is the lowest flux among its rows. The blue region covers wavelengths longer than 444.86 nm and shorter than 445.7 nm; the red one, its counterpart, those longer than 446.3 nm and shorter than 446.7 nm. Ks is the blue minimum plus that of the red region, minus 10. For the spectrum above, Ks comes -8.95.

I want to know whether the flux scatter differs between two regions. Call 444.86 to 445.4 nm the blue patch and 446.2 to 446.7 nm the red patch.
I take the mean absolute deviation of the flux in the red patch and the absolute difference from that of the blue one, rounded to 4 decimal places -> 0.0025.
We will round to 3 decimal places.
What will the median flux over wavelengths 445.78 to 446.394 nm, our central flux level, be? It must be 0.538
